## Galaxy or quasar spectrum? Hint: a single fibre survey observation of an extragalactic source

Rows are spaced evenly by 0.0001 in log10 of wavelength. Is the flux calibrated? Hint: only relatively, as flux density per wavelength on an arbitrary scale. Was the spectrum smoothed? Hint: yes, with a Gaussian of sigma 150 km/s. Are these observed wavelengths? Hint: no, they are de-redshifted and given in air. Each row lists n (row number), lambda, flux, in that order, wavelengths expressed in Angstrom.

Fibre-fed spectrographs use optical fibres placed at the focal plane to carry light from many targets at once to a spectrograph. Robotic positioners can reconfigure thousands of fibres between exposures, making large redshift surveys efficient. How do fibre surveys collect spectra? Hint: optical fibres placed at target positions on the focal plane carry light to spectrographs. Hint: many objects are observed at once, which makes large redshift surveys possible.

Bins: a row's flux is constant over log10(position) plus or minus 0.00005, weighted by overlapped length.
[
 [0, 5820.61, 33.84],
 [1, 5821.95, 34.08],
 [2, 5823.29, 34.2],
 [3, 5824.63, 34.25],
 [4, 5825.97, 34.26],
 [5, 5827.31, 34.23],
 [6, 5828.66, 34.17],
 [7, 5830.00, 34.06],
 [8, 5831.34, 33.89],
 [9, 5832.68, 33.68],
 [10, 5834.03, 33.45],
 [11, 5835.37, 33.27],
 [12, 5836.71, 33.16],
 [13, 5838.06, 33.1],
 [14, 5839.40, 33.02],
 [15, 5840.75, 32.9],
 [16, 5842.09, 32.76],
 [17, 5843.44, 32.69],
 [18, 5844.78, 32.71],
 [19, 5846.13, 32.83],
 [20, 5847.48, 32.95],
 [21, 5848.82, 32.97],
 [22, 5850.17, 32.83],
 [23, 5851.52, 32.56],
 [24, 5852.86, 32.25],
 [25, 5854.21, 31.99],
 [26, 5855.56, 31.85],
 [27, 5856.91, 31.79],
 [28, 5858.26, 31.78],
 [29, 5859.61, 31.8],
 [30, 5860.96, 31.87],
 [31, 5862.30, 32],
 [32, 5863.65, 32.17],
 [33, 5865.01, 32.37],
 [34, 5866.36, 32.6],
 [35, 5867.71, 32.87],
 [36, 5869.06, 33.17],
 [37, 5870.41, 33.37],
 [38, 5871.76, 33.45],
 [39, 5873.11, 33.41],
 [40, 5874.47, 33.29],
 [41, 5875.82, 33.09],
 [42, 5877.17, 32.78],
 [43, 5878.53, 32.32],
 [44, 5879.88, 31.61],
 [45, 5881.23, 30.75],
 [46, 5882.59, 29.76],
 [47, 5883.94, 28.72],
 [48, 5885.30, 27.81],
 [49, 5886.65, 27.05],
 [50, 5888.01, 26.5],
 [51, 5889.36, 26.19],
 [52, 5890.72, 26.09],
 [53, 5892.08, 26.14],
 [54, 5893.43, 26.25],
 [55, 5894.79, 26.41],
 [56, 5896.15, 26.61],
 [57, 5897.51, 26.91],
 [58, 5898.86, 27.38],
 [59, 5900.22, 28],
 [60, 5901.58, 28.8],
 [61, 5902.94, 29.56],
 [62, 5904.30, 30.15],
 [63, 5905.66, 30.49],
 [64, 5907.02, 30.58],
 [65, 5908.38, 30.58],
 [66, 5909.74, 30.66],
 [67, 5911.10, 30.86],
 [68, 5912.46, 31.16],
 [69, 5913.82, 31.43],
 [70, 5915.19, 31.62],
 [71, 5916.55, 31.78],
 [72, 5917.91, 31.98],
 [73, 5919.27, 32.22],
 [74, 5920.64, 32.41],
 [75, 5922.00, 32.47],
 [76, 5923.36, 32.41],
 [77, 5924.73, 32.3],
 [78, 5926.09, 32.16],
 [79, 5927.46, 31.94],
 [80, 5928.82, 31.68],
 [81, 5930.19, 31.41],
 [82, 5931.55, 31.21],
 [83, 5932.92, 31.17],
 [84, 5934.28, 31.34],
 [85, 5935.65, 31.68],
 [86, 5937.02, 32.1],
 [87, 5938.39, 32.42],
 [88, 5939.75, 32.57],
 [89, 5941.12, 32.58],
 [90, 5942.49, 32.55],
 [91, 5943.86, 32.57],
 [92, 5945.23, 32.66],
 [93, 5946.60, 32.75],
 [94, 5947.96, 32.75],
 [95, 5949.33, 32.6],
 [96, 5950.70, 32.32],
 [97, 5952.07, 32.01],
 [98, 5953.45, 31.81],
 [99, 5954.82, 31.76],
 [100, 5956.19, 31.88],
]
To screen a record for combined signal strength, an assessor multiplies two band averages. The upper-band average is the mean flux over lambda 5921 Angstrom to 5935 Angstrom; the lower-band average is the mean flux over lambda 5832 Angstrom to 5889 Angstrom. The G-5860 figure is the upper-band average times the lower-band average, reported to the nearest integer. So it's 1020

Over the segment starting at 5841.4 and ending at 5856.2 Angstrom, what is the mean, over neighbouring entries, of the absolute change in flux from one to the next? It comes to 0.15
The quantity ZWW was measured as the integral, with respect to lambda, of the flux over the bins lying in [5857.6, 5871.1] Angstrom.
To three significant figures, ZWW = 438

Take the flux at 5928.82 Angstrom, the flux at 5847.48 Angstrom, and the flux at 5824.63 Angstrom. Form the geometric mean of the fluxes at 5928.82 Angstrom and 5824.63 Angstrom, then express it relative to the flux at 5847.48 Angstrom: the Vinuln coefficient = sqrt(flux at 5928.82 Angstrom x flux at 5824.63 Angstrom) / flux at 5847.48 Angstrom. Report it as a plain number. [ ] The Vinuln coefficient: 1.00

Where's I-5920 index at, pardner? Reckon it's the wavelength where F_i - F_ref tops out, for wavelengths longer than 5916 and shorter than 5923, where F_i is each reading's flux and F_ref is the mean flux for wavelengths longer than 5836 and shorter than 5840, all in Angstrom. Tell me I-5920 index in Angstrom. 5922.00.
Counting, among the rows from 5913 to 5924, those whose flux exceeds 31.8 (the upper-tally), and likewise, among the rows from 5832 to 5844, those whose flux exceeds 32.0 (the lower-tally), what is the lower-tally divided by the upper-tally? 1.8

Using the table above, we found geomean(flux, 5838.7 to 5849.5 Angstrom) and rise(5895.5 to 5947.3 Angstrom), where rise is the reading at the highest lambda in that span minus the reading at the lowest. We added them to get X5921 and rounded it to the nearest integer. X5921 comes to 39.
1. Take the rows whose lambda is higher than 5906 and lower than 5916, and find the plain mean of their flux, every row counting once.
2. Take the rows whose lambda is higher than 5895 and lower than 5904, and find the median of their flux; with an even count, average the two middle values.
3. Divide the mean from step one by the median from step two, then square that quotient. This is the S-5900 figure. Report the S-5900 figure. 1.3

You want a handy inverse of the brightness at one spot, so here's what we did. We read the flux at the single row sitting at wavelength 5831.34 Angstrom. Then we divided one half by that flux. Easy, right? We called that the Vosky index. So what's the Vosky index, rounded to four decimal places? 0.0148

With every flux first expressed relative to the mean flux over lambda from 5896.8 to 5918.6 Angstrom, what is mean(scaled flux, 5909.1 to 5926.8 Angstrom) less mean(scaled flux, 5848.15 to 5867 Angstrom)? -0.013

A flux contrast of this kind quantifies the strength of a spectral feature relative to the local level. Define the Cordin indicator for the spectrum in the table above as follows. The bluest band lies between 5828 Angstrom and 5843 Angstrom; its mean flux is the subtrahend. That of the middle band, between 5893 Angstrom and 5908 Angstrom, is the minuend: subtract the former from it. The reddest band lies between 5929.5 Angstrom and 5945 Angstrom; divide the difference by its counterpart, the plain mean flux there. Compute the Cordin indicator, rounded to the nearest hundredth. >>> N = -0.16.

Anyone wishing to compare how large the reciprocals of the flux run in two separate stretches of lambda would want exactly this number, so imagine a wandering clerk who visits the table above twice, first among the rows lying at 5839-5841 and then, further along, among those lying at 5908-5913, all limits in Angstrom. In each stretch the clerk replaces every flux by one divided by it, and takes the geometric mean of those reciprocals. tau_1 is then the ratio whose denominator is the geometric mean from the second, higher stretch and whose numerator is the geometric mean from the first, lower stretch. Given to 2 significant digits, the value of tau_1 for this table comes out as 0.93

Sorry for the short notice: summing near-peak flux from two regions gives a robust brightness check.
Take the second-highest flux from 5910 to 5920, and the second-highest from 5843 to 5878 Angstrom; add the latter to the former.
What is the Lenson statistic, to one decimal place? 65.4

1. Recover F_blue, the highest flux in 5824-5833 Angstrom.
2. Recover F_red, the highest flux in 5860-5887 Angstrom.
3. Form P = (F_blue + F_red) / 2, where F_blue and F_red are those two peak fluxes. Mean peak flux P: 33.9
